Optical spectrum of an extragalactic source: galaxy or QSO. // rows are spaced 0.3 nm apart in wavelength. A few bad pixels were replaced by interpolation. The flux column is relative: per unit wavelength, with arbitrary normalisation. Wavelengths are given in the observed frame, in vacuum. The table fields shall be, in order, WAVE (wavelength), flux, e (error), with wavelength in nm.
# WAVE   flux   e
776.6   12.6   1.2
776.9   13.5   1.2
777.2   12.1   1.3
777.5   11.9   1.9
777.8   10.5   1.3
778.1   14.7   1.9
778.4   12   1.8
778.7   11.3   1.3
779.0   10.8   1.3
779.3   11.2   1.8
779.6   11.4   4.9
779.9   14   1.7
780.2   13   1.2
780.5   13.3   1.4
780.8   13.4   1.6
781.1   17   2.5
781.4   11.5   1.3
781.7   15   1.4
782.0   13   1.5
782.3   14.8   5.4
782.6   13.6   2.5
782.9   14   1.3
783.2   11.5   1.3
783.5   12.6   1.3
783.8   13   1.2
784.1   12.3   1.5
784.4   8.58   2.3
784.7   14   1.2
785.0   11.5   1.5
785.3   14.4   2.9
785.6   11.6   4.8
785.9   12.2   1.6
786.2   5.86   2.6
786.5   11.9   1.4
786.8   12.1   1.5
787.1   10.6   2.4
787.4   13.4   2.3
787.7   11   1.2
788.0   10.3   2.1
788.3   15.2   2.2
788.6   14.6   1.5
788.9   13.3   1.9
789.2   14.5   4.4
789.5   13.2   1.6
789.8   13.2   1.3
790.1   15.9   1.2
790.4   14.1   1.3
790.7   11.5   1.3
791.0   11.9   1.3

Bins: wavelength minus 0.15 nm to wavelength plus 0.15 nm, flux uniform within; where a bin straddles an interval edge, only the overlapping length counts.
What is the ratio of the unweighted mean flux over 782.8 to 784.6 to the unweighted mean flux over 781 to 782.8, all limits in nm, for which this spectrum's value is 0.85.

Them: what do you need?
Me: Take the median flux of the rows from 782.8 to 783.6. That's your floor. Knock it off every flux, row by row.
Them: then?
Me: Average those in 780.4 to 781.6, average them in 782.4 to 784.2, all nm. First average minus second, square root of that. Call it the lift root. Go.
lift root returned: 1.0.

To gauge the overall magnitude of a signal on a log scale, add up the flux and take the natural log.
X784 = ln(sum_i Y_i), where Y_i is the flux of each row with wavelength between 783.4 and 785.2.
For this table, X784 4.3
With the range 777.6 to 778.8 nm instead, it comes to 3.9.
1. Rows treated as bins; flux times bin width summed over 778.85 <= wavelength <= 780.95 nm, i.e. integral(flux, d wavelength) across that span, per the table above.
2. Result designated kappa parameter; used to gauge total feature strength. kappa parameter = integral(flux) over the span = 26.1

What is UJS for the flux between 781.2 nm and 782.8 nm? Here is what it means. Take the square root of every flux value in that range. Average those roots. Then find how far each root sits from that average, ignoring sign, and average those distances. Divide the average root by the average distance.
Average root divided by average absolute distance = 25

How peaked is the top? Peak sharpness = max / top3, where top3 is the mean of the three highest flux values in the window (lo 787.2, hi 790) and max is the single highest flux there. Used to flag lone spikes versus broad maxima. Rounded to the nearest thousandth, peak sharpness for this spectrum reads 1.029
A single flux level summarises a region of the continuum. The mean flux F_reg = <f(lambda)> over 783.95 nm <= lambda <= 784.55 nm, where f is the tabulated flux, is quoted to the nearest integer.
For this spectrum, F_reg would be 10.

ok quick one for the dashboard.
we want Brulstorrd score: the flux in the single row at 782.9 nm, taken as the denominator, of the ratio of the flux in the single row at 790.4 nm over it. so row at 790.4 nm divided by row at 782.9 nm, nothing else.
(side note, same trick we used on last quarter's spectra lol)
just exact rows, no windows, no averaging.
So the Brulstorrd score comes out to 1.01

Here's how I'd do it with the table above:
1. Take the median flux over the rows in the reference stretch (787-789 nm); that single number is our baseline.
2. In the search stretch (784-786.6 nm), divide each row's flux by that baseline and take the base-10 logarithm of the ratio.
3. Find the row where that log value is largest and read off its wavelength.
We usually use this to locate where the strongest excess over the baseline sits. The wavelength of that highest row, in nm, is 785.3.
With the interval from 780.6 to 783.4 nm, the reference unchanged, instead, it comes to 781.1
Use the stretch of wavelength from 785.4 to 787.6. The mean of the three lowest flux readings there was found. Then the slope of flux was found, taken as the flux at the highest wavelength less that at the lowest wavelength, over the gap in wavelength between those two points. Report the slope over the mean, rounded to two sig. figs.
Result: 0.11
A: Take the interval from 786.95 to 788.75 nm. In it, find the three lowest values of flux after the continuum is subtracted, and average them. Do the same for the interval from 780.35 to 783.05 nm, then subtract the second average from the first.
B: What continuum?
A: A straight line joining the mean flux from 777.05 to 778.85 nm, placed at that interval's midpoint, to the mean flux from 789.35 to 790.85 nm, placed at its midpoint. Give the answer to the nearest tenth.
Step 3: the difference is -2.7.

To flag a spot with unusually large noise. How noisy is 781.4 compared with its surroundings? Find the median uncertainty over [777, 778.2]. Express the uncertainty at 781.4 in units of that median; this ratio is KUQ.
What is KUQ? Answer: 0.81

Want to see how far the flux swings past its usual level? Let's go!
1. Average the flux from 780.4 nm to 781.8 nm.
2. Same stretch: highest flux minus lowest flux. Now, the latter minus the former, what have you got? -8.5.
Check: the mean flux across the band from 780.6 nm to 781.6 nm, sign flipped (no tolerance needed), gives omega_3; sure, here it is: -14.0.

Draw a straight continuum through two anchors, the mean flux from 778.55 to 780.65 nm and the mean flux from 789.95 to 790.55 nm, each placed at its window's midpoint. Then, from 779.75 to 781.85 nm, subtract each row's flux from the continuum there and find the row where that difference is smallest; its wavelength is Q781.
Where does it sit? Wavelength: 781.1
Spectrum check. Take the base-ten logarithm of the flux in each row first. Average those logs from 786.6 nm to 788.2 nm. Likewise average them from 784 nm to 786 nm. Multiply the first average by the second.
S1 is 1.14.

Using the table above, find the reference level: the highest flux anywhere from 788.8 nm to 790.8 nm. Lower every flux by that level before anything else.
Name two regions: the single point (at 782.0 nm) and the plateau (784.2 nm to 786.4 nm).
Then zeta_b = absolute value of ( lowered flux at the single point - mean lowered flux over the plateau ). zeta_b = 1.8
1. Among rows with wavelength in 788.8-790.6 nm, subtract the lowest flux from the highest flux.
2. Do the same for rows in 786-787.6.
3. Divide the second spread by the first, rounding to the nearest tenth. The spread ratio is 2.8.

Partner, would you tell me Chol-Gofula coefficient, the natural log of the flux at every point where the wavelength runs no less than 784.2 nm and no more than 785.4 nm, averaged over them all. 2.47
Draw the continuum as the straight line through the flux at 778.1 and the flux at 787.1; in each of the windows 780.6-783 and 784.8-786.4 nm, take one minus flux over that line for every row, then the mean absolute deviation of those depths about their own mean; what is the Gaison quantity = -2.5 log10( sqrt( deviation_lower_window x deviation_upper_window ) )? 2.21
